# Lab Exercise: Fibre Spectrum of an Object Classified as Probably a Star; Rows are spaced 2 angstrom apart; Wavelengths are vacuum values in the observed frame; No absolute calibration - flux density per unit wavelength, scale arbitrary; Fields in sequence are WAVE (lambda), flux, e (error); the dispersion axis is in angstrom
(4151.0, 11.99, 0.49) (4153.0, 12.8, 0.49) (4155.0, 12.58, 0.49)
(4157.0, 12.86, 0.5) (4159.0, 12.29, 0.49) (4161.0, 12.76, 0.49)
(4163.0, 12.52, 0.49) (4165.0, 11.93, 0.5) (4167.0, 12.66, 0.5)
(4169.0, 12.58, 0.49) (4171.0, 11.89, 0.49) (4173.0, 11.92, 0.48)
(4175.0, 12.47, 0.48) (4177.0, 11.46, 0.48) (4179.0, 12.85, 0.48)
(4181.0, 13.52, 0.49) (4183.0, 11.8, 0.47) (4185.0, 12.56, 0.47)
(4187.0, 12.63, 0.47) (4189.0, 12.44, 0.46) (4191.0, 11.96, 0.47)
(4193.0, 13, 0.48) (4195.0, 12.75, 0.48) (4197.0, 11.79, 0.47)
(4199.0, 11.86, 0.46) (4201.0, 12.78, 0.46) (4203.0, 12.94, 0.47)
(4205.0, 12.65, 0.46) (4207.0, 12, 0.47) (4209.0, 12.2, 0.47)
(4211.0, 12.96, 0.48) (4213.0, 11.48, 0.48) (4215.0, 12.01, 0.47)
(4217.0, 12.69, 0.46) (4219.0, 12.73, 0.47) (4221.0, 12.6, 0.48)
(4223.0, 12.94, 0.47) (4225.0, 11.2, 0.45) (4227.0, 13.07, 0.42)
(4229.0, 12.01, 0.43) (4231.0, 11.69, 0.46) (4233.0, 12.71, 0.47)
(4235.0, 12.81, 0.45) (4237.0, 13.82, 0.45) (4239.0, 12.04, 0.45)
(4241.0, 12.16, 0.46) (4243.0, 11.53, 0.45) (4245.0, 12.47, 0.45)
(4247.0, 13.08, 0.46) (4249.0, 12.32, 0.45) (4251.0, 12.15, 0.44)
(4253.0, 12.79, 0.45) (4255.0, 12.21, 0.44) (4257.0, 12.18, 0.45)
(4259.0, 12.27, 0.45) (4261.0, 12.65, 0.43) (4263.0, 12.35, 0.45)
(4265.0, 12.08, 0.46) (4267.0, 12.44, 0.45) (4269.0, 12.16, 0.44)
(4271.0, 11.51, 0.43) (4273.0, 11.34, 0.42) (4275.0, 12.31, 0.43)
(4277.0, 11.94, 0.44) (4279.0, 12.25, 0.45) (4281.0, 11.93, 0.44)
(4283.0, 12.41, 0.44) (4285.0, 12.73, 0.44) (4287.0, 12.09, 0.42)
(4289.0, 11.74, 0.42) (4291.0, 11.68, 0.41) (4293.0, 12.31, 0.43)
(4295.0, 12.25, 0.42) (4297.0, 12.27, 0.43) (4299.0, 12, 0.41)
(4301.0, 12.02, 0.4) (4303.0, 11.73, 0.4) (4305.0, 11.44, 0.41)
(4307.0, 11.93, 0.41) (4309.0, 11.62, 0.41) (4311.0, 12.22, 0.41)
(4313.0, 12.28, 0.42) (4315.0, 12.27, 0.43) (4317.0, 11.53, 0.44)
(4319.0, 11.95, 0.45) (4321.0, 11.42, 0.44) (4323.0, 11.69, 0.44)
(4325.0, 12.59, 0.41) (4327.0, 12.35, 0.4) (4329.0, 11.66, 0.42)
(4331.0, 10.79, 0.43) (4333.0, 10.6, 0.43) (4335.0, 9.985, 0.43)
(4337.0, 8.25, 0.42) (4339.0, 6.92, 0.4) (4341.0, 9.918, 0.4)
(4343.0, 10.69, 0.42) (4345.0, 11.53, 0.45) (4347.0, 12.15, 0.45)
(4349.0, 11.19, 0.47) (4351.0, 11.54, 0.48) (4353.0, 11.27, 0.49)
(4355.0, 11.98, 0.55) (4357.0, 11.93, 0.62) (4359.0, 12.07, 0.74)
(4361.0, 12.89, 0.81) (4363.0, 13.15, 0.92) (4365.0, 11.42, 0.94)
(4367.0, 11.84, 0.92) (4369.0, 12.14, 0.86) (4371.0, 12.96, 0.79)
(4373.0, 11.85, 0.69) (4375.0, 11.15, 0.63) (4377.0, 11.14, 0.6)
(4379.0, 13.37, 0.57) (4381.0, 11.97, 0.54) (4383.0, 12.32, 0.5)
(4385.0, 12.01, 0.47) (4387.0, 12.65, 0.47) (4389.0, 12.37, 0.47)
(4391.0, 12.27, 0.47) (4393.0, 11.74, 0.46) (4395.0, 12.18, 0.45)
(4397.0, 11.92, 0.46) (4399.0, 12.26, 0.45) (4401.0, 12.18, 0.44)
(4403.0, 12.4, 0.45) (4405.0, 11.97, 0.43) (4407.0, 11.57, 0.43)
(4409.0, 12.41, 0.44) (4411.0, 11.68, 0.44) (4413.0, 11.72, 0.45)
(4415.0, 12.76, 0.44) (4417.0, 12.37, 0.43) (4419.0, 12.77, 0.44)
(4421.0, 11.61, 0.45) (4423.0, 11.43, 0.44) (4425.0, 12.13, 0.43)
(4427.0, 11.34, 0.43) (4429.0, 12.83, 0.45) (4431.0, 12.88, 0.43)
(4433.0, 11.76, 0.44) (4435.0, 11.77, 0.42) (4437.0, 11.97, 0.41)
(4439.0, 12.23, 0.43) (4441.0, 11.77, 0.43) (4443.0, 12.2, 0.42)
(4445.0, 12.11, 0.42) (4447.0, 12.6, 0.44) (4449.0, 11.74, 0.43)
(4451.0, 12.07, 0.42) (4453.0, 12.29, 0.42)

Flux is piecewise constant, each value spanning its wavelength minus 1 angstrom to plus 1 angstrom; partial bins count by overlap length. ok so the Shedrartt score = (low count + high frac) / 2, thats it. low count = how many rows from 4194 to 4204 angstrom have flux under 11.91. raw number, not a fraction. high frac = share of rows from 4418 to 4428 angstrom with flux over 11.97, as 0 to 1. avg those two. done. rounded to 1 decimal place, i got 1.2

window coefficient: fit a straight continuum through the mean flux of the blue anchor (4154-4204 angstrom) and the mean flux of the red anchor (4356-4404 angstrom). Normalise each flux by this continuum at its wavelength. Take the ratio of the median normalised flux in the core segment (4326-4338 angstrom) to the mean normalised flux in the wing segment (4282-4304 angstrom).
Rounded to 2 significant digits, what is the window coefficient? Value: 0.89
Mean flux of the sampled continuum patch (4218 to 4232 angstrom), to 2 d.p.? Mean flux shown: 12.32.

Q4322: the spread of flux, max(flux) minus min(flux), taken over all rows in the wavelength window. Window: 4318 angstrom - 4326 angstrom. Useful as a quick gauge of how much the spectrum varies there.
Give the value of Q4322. 1.17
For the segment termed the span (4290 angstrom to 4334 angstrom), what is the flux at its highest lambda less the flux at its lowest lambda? -1.1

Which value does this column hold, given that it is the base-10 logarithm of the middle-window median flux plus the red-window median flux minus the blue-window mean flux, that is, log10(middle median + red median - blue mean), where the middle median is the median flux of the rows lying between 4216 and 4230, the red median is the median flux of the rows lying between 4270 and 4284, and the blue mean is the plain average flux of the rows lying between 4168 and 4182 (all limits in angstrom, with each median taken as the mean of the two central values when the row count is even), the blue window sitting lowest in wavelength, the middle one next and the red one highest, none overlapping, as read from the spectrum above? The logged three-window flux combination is 1.09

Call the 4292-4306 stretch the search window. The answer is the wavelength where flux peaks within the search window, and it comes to 4293.0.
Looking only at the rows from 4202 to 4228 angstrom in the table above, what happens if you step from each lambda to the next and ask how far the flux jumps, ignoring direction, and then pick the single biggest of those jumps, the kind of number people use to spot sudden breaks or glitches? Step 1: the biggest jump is 1.87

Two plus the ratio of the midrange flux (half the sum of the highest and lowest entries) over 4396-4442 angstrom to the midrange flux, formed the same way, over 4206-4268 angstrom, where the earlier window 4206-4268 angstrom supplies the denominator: 2.97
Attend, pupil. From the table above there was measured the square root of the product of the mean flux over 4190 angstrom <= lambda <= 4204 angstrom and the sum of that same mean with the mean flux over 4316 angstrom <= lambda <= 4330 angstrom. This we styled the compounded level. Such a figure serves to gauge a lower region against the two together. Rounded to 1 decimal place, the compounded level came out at 17.4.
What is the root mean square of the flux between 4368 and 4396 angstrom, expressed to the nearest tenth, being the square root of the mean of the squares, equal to 12.2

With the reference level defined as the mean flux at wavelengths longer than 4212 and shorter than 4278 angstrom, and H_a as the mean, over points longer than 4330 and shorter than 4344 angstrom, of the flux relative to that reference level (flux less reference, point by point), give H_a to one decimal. -2.7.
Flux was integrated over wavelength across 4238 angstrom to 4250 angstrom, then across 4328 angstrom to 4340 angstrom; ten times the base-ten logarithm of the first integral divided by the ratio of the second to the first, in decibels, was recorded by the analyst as 22.70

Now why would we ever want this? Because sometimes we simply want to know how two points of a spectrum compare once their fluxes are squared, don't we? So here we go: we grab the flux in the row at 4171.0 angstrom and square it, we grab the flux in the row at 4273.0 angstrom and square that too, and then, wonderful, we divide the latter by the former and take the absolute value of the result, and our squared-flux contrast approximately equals 0.91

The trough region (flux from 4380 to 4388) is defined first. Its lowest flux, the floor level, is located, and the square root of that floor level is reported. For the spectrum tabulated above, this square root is 3.46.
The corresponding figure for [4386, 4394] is 3.43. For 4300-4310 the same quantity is 3.38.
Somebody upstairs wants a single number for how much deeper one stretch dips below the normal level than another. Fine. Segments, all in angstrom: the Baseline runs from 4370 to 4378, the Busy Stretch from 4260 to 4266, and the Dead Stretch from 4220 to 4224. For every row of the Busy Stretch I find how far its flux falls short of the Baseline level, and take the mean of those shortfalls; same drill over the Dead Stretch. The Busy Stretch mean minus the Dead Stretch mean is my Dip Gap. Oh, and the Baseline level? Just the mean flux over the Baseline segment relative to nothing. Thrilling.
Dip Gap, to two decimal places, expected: 0.41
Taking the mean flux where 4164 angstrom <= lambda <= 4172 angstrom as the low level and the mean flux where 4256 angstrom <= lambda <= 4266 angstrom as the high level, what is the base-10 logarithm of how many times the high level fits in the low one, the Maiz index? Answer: -0.0014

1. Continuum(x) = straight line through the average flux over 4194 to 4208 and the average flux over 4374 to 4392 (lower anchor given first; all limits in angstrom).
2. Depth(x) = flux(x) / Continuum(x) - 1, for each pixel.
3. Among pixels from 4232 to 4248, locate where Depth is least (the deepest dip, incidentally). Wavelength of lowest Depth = 4243.0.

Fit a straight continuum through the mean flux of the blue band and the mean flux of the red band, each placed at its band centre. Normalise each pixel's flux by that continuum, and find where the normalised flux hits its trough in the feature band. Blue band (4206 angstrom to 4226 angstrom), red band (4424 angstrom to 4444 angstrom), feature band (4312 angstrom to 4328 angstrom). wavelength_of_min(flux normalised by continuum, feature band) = 4321.0 angstrom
